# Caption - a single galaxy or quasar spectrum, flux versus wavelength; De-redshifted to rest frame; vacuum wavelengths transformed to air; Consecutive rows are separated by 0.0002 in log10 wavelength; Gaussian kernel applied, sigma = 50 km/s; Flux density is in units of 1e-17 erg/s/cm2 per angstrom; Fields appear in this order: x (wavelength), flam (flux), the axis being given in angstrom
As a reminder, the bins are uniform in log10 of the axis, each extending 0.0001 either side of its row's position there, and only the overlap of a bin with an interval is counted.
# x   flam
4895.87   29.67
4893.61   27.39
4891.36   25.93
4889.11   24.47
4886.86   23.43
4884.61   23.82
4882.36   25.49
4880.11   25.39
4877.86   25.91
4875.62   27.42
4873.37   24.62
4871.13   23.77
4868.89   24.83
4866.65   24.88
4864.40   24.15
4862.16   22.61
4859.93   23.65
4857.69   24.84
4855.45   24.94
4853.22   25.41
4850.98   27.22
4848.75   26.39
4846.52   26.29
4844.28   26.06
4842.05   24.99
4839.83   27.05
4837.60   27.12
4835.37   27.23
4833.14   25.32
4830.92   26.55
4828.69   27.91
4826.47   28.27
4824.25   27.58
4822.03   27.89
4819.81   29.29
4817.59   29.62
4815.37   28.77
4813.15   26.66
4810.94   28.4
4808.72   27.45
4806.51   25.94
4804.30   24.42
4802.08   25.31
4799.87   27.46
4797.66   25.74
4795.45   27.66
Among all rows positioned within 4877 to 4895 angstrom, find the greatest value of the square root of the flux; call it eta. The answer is 5.23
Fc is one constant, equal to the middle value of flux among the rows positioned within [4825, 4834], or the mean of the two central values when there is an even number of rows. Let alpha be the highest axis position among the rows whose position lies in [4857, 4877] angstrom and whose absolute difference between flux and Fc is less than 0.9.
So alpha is 4875.62 angstrom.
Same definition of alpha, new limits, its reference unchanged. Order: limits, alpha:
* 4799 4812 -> 4808.72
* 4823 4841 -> 4839.83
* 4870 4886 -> 4875.62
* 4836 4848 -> 4839.83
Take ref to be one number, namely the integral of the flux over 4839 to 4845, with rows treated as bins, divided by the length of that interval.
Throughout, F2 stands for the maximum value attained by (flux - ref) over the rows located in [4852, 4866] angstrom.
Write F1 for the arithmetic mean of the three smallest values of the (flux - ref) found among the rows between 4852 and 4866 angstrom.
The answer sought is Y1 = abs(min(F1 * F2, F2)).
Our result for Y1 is 0.62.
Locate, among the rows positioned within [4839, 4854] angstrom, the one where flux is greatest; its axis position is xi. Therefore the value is 4850.98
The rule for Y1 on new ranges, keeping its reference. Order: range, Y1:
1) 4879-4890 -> 0.54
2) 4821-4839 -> 0.68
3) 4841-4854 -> 0.64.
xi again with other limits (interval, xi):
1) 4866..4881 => 4875.62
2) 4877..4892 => 4891.36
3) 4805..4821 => 4817.59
